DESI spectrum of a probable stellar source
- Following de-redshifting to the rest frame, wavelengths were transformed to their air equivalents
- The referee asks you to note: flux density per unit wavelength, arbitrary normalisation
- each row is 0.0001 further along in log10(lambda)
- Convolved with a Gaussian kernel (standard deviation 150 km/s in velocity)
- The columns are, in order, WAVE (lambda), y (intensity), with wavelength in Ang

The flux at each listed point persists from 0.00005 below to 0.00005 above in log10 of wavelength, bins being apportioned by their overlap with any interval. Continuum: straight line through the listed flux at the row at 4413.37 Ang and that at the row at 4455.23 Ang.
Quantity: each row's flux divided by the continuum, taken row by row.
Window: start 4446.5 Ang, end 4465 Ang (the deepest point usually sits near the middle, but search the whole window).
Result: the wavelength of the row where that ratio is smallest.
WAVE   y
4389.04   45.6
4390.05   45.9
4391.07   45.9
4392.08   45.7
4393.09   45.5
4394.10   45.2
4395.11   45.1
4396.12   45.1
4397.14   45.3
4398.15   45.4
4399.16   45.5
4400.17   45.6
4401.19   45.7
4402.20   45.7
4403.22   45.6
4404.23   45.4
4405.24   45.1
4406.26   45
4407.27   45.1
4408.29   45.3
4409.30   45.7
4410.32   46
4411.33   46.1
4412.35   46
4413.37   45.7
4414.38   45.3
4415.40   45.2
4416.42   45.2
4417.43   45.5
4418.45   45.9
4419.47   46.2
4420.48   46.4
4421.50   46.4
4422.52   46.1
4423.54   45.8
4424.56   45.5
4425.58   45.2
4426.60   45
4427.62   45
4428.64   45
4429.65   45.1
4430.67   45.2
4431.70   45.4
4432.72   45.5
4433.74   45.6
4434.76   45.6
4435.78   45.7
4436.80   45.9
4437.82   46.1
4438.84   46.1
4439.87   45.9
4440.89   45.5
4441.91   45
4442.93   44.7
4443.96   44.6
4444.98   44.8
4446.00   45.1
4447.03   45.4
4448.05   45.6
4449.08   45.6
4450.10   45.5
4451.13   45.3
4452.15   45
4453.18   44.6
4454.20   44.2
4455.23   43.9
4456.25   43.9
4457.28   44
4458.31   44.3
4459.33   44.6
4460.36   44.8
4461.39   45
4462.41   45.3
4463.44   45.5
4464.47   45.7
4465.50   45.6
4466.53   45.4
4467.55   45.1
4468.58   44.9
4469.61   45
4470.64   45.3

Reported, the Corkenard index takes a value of 4455.23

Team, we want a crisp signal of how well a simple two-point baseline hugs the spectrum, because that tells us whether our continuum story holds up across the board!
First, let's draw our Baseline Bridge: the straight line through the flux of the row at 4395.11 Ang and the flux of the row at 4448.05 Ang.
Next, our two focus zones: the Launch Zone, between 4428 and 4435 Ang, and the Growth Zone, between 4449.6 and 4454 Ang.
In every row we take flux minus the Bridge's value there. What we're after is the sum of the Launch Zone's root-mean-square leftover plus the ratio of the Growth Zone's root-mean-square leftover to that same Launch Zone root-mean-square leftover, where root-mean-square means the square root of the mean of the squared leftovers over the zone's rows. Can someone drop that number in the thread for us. 2.99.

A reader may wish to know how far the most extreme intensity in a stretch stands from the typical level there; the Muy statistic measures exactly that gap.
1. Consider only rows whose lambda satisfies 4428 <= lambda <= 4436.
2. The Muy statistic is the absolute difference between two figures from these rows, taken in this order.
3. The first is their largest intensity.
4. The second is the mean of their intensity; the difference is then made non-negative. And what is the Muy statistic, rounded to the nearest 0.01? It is 0.31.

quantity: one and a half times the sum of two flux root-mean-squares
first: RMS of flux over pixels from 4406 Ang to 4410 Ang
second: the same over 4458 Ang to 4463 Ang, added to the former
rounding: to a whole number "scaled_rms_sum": 135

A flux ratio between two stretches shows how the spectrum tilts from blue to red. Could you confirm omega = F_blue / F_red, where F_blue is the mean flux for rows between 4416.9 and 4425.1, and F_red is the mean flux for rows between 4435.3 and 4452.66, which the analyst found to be 1.013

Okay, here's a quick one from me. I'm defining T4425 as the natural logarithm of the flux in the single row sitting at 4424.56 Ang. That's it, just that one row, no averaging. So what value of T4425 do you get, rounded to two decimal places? 3.82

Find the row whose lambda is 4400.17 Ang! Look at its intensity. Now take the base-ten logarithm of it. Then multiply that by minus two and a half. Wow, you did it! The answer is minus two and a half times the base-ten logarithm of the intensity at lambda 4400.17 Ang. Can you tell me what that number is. -4.15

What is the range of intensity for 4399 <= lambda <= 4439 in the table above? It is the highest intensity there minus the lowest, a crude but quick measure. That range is 1.4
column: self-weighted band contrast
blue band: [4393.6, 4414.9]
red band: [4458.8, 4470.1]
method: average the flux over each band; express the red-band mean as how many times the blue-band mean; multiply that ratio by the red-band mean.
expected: 44.9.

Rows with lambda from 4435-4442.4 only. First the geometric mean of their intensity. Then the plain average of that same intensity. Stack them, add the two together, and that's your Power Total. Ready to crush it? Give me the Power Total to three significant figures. 91.5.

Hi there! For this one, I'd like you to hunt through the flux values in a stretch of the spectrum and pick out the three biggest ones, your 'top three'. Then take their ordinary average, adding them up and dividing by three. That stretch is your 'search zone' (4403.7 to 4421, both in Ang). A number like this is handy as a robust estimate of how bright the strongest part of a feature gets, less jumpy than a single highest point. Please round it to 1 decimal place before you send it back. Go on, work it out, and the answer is 46.2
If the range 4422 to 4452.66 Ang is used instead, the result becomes 46.1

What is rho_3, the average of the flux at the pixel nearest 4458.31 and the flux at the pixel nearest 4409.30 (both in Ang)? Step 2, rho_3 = 45.0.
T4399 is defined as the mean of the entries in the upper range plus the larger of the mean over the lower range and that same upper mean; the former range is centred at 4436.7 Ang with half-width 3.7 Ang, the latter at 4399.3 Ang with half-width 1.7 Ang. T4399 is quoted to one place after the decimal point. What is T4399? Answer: 91.7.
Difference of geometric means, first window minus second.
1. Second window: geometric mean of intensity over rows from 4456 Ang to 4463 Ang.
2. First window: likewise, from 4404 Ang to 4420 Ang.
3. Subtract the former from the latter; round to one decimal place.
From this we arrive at 1.0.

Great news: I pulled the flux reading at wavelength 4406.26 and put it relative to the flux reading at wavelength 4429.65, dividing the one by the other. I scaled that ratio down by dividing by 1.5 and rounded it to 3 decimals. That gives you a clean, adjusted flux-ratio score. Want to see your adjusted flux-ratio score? 0.665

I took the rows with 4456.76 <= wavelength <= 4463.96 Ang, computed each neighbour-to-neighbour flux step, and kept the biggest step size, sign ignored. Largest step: 0.30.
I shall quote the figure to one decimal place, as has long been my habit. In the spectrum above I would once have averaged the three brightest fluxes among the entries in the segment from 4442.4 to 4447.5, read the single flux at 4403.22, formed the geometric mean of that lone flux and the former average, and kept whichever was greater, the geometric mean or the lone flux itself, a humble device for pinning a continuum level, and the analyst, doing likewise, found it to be 45.6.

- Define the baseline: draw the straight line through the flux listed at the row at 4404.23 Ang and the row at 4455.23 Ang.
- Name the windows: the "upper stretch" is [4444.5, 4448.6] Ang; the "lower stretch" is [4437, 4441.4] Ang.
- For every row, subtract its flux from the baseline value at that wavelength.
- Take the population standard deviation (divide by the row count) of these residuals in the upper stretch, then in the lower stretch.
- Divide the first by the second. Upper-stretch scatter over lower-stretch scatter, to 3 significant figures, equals 1.57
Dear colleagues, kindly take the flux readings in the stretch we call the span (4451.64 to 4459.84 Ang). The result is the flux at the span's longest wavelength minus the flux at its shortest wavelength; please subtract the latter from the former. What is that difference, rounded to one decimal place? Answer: -0.4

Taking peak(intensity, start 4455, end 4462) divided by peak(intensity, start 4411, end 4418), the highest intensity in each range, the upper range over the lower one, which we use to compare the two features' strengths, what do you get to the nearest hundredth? 0.98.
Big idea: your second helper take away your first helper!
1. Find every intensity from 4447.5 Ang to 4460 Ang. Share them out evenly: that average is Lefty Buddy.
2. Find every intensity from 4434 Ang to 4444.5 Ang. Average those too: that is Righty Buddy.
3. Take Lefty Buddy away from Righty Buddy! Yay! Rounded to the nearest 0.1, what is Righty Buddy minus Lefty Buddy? 0.8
